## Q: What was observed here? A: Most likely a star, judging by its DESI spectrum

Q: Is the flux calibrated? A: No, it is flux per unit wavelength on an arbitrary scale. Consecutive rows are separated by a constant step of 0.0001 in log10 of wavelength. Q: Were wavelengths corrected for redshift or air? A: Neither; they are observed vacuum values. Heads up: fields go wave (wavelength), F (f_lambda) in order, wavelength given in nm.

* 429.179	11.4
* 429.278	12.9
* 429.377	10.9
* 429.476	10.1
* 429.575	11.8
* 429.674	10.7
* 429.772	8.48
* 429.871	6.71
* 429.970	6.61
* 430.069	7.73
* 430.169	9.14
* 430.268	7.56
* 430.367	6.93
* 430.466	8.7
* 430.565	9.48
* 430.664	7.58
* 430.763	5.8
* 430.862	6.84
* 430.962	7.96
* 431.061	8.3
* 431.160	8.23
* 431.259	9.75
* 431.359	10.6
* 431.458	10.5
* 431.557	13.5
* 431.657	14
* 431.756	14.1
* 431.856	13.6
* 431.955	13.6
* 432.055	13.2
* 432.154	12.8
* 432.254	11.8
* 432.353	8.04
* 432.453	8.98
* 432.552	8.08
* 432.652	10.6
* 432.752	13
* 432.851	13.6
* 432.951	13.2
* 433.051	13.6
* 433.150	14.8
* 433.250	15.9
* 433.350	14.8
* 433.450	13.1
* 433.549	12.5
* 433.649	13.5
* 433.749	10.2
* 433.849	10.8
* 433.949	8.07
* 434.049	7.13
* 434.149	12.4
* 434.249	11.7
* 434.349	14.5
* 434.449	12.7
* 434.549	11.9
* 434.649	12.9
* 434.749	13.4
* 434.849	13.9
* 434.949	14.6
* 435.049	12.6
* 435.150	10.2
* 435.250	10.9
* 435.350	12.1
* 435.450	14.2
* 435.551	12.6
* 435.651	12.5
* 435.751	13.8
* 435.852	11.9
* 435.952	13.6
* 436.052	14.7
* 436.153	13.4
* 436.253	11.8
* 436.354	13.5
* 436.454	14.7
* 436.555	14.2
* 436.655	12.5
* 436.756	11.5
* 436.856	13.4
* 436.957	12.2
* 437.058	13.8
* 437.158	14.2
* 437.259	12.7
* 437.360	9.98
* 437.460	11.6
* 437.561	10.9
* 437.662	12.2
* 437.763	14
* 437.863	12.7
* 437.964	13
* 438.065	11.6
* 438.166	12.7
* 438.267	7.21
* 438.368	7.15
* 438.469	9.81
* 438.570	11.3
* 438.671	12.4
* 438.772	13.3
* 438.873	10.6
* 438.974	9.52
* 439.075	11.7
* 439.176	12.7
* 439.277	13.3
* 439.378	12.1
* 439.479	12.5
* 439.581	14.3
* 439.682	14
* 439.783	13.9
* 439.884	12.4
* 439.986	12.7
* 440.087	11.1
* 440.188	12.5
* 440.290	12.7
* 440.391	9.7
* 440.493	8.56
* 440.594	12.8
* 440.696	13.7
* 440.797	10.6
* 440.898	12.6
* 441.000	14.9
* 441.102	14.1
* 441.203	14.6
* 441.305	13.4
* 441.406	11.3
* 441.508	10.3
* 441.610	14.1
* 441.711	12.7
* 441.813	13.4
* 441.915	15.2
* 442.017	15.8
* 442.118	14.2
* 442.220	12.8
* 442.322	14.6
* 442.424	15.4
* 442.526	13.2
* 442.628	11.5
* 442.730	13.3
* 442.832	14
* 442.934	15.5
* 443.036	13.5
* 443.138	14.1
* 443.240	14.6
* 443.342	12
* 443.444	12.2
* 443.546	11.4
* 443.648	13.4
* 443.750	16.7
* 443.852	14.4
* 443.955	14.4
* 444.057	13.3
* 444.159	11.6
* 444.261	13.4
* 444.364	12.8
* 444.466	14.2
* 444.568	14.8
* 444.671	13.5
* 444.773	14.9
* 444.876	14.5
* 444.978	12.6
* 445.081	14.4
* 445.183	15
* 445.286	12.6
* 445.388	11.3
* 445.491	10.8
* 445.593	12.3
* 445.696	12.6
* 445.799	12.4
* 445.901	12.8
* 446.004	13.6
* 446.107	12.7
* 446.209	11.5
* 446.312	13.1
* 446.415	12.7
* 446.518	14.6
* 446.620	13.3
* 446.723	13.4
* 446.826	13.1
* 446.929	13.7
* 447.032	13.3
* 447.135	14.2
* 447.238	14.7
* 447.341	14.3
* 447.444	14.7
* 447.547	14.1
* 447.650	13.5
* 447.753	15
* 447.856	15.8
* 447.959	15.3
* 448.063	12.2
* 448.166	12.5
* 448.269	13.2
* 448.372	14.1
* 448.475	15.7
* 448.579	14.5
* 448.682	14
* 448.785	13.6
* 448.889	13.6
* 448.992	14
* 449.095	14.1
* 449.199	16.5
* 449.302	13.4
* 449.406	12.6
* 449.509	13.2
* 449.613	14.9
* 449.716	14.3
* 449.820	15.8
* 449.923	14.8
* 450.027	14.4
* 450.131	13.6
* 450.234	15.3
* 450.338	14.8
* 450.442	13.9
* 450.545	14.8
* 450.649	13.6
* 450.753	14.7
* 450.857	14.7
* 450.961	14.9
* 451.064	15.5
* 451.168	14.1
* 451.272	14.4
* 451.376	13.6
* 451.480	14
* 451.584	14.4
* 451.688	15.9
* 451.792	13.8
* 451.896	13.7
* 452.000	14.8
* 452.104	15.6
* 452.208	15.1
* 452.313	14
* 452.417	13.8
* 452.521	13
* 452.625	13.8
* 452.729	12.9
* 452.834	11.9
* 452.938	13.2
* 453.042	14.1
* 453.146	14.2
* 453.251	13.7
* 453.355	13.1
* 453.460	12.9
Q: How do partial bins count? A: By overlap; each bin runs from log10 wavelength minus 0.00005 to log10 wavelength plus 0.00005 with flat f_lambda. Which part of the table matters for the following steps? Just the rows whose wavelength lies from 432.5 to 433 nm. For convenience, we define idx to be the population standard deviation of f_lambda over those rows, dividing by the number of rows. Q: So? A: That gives 2.1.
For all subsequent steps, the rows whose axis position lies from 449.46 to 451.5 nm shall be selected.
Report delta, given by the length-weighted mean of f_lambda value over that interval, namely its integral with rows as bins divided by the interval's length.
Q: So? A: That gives 14.5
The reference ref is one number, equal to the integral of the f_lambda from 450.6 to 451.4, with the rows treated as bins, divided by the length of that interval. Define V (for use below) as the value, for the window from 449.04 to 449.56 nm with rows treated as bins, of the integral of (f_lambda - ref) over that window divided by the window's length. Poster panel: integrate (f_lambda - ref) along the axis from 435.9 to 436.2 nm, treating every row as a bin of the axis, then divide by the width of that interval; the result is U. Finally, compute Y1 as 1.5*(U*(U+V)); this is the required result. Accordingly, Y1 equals 1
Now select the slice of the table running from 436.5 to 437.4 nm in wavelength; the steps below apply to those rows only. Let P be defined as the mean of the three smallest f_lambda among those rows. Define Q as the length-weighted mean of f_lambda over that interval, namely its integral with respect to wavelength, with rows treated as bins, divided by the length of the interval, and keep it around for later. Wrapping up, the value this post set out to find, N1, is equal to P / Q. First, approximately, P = 11.2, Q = 12.8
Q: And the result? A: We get 0.88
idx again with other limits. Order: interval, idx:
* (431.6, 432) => 0.2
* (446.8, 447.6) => 0.6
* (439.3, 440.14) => 1.0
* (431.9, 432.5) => 2.1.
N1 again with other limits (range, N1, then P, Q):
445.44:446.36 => 0.93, 11.5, 12.4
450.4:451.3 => 0.95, 13.9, 14.5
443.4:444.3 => 0.87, 11.7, 13.4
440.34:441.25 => 0.78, 9.6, 12.4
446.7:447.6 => 0.95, 13.3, 14.0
